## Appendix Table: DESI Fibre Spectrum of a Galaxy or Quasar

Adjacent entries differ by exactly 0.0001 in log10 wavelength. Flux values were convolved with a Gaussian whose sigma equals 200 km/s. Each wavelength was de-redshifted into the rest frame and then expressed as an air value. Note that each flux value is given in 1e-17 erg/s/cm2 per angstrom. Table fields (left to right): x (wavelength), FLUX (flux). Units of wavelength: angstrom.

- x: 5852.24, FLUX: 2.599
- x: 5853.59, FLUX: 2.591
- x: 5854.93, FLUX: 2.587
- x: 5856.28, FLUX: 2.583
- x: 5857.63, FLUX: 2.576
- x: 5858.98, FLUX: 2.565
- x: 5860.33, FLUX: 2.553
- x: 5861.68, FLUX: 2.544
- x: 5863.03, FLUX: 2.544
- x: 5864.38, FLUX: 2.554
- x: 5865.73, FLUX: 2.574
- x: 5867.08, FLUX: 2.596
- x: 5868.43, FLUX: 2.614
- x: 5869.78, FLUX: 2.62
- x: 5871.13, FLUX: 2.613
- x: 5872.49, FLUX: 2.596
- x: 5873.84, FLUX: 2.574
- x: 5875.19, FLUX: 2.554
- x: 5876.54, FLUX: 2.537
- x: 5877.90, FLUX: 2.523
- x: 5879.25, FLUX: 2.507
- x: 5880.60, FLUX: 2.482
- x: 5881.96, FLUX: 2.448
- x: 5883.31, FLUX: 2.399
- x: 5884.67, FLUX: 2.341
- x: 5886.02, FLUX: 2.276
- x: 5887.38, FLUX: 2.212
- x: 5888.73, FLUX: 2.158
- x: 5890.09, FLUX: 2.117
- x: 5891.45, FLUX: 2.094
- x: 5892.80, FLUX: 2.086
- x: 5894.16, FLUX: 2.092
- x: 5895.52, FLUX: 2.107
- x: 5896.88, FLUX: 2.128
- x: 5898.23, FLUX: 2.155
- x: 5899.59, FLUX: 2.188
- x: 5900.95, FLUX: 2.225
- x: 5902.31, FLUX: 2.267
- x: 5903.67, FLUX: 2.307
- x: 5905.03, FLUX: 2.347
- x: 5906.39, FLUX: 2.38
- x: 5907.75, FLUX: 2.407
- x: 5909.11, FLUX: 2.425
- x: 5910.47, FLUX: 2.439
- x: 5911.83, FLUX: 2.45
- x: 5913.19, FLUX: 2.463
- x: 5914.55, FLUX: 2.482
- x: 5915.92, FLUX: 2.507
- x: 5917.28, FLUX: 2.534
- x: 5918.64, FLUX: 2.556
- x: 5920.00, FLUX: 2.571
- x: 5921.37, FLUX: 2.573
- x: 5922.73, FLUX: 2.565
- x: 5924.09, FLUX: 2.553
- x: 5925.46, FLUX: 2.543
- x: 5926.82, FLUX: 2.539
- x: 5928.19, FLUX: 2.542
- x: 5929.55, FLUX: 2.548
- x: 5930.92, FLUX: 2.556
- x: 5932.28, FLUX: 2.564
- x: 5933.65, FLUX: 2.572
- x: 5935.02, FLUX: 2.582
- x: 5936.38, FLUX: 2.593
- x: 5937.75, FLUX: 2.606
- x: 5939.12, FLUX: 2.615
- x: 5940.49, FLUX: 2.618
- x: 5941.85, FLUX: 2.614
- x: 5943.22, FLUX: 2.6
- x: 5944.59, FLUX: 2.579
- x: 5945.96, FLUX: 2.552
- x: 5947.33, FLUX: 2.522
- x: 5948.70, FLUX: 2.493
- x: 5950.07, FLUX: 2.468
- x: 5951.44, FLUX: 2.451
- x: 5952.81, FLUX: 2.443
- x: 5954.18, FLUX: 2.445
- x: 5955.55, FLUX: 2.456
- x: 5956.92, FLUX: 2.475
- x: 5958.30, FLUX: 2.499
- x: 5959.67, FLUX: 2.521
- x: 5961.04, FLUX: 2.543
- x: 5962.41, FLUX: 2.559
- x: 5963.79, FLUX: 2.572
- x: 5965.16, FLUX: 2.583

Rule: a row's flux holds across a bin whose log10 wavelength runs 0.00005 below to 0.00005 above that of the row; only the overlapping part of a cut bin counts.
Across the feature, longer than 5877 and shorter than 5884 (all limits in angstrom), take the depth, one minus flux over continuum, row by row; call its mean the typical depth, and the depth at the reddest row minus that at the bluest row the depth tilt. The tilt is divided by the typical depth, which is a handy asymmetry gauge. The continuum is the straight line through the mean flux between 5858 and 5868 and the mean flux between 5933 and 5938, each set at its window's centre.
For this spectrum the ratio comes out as 1.3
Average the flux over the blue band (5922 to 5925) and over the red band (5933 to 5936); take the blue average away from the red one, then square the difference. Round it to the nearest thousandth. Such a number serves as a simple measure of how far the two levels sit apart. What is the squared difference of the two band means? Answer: 0.000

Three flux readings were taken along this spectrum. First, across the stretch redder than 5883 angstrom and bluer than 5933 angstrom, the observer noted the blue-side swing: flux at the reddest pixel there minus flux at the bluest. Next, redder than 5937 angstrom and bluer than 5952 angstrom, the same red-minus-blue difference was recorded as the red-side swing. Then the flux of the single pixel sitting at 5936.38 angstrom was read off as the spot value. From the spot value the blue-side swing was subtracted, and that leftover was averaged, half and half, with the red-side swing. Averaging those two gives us 1.14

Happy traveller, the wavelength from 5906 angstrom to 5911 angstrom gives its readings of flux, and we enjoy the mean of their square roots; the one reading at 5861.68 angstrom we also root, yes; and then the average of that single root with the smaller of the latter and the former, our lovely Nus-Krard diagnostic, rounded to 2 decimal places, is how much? 1.57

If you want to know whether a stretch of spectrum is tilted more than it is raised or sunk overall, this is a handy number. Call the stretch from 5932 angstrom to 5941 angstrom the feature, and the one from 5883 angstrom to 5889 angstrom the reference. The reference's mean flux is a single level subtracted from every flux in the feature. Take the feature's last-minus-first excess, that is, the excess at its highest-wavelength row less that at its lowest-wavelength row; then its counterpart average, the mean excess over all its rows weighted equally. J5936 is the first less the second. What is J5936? -0.26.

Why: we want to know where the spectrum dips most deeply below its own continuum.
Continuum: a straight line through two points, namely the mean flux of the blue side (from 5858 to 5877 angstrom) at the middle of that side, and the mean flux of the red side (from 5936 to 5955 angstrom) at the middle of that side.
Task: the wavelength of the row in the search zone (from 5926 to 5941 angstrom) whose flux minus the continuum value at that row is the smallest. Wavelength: 5926.82 angstrom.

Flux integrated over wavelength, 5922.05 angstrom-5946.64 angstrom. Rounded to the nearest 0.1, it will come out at 63.3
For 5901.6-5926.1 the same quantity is 60.4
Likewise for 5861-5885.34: 61.7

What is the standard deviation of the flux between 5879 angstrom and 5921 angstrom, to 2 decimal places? 0.16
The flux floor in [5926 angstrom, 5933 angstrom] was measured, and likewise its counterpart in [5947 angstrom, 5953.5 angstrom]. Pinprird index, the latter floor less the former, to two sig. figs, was -0.096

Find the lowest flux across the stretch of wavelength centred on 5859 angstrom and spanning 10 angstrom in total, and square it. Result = 6.47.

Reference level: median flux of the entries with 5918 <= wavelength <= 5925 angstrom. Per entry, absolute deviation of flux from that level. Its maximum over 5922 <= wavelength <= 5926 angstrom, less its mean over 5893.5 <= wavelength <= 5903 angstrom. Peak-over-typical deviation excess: -0.38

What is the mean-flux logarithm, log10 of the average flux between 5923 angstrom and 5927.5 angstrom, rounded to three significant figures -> 0.406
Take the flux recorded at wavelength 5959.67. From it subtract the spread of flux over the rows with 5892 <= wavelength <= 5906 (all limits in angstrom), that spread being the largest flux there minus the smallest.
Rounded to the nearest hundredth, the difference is 2.26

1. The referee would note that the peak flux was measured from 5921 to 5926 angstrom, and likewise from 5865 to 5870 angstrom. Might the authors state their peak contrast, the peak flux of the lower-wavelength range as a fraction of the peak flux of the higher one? 1.02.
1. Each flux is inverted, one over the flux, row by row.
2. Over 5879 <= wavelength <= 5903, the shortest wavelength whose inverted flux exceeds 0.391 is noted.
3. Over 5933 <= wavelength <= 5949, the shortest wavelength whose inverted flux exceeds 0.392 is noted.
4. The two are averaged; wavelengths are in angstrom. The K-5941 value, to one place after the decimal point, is 5913.3 angstrom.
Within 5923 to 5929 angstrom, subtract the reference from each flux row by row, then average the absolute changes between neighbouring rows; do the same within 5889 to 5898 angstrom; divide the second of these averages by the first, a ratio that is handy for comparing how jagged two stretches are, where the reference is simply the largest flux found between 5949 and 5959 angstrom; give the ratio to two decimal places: 2.58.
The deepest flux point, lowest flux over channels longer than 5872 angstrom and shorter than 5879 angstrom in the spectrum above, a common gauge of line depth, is 2.523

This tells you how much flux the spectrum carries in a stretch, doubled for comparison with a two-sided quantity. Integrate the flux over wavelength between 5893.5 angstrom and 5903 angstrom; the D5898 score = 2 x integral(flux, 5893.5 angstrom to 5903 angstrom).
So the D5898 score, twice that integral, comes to 41.2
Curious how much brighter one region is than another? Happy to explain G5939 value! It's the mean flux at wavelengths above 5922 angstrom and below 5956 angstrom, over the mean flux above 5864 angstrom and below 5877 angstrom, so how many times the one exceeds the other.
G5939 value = 0.985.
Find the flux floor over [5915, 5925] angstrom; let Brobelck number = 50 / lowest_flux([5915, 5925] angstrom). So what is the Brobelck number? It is 19.9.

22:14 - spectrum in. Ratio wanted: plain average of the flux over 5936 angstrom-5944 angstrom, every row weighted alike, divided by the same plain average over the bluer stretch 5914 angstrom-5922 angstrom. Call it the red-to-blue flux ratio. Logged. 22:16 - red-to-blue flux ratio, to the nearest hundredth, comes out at 1.03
